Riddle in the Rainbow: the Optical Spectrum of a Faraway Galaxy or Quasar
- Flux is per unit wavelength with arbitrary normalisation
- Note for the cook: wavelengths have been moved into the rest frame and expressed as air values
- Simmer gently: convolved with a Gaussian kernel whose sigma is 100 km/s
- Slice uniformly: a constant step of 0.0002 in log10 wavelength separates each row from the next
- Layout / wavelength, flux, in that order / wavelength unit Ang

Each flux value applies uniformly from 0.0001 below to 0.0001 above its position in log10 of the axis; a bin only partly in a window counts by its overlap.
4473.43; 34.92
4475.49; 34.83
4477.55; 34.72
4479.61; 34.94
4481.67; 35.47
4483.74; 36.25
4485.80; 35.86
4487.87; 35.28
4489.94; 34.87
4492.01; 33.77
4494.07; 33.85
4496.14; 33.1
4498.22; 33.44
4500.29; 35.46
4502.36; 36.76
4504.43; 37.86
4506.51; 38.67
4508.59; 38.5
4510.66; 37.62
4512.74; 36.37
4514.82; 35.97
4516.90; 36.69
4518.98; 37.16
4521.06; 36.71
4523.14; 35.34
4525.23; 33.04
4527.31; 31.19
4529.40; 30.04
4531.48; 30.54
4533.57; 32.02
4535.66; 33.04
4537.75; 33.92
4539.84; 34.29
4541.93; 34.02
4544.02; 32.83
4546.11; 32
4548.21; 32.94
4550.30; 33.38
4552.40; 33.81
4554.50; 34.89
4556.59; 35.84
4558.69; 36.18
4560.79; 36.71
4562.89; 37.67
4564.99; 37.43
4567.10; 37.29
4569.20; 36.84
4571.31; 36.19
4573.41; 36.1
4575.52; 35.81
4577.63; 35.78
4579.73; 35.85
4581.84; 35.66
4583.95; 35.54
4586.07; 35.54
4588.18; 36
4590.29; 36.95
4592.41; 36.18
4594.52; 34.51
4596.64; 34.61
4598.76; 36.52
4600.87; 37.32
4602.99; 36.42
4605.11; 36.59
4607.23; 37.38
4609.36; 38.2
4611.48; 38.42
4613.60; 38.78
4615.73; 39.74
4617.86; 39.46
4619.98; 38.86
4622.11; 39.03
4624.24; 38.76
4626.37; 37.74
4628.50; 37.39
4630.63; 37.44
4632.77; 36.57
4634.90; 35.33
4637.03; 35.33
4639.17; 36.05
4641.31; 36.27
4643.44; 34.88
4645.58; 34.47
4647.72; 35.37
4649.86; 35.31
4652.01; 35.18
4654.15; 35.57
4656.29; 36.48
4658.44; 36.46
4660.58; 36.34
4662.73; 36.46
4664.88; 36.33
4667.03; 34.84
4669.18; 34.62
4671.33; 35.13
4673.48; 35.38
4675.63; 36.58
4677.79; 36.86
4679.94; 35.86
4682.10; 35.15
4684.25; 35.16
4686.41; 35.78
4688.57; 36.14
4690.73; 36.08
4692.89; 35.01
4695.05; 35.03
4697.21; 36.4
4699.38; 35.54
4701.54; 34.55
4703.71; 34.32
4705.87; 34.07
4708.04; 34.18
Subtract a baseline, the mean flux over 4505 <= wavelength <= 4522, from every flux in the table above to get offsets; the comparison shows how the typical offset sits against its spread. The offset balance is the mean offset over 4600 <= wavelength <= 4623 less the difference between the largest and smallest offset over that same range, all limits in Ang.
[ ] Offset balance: -2.3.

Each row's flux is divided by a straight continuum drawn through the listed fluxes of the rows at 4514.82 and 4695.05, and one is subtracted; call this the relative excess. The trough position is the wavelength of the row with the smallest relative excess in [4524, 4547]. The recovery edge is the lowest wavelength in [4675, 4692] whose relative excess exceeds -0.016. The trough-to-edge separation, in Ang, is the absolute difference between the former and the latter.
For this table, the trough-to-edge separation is 146.2 Ang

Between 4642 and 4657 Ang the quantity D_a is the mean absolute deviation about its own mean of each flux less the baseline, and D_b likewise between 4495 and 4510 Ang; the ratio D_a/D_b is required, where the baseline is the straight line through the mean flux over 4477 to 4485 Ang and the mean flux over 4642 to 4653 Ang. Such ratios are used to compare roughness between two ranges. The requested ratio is 0.2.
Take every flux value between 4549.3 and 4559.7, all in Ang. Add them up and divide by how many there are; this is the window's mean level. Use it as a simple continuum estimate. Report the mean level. 34.8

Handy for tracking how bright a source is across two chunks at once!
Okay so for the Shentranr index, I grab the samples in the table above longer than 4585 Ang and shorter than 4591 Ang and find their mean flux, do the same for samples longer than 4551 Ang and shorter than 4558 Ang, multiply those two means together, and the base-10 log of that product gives 3.100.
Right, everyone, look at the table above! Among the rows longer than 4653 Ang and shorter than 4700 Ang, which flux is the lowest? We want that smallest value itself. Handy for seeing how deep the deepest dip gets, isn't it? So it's 34.62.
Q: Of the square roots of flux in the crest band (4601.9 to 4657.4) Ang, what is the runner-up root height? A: 6.28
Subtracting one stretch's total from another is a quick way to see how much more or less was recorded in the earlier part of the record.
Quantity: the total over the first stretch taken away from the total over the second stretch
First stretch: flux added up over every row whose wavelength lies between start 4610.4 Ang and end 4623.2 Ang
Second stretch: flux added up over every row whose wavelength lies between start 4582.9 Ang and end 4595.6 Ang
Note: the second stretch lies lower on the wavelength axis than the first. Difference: -20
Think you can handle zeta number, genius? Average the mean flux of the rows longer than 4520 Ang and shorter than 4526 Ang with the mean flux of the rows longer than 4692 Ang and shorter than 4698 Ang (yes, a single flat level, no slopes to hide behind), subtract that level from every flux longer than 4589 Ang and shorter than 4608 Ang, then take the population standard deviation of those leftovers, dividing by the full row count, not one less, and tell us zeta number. 1.0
